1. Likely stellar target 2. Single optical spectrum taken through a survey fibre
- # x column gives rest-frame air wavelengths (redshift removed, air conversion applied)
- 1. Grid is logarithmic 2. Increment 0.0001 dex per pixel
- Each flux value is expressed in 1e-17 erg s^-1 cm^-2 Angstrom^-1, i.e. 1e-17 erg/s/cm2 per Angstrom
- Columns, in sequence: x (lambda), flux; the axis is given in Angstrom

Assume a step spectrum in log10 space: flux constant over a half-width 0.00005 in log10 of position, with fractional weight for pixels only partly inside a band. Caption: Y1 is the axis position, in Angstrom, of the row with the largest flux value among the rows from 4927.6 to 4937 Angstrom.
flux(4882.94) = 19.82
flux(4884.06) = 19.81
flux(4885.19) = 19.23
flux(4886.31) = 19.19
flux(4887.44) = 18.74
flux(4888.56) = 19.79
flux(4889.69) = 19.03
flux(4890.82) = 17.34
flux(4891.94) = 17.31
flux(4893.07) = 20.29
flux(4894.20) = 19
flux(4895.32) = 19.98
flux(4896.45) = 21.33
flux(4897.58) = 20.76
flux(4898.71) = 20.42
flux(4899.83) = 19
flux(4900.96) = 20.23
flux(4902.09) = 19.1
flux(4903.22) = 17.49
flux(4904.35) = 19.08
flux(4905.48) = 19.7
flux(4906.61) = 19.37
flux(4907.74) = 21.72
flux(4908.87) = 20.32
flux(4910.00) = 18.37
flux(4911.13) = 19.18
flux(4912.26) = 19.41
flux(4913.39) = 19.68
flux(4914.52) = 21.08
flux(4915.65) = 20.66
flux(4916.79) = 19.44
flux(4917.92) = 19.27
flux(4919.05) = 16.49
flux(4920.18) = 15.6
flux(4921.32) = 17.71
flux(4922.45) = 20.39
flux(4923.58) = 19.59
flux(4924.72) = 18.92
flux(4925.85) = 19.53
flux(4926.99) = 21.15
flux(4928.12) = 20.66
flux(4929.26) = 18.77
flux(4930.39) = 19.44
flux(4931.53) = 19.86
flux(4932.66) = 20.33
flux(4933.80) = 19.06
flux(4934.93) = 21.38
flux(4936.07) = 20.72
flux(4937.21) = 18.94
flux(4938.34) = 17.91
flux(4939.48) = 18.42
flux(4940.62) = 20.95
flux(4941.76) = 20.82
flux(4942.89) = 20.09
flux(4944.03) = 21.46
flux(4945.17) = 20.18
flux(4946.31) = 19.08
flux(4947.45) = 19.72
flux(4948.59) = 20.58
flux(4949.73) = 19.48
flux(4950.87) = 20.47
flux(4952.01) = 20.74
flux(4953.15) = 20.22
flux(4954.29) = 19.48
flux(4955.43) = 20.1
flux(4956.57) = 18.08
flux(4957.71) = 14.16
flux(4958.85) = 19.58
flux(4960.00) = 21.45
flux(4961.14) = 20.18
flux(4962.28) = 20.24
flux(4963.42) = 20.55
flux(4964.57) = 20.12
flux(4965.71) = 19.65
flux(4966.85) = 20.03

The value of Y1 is 4934.93 Angstrom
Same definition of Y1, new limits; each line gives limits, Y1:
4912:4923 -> 4914.52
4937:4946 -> 4944.03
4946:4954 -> 4952.01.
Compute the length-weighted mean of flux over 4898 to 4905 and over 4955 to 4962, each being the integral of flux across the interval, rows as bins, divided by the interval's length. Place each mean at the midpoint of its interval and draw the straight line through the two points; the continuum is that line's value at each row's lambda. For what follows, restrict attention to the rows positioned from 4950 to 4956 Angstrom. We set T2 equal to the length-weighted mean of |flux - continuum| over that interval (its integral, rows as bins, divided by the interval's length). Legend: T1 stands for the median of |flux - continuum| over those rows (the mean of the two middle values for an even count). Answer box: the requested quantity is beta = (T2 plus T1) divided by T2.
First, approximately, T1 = 1.23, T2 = 1.18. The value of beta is 2.05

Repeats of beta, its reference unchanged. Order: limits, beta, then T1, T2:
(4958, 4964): 1.81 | 1.30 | 1.61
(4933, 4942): 2.19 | 1.40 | 1.17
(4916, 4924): 1.88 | 1.24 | 1.41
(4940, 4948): 1.89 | 1.15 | 1.29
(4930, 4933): 1.99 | 0.76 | 0.77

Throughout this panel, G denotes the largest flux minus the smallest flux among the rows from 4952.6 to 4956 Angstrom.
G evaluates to 0.7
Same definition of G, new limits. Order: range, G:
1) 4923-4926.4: 0.7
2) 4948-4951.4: 1.1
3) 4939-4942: 2.5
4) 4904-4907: 0.6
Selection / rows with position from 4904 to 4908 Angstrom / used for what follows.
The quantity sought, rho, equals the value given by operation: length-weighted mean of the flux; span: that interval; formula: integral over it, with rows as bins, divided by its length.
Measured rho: 19.9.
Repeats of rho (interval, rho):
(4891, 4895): 18.8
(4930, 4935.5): 20.0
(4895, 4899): 20.6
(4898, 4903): 19.6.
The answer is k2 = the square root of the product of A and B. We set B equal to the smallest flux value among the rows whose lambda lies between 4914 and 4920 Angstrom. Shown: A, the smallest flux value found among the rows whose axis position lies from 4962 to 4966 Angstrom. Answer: 18.0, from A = 19.65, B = 16.49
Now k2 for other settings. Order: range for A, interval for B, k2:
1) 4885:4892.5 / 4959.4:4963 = 18.7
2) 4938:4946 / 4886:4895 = 17.6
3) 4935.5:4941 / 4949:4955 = 18.7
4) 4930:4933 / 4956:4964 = 16.6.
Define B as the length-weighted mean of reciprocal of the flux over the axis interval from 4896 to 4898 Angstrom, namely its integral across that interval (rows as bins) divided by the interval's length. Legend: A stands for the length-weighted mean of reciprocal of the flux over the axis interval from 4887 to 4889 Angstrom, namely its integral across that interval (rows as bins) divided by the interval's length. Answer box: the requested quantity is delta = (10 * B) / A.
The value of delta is 9.1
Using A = 0.0521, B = 0.0475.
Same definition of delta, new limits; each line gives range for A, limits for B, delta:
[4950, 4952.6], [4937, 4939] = 11.2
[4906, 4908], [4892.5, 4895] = 10.3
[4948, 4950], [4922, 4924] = 10.1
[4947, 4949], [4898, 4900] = 10.2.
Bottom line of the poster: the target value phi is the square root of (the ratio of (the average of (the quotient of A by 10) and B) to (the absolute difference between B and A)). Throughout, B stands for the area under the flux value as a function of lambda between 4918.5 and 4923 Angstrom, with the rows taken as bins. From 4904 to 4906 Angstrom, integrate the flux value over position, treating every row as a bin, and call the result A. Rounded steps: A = 39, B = 79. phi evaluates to 1.0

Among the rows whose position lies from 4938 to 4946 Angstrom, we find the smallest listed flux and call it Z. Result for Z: 17.91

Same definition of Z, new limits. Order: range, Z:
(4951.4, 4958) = 14.16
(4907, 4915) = 18.37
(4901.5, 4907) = 17.49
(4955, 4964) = 14.16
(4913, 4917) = 19.44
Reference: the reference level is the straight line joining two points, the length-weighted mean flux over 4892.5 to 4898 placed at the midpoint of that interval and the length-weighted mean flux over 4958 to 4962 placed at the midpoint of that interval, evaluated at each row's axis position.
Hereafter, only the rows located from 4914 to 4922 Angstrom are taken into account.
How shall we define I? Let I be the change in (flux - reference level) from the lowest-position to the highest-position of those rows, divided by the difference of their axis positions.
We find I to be -0.5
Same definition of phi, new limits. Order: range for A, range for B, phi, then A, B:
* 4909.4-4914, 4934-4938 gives 2.4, 88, 80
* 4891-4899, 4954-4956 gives 0.5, 158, 40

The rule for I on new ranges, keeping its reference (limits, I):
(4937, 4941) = 0.6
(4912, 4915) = 0.7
